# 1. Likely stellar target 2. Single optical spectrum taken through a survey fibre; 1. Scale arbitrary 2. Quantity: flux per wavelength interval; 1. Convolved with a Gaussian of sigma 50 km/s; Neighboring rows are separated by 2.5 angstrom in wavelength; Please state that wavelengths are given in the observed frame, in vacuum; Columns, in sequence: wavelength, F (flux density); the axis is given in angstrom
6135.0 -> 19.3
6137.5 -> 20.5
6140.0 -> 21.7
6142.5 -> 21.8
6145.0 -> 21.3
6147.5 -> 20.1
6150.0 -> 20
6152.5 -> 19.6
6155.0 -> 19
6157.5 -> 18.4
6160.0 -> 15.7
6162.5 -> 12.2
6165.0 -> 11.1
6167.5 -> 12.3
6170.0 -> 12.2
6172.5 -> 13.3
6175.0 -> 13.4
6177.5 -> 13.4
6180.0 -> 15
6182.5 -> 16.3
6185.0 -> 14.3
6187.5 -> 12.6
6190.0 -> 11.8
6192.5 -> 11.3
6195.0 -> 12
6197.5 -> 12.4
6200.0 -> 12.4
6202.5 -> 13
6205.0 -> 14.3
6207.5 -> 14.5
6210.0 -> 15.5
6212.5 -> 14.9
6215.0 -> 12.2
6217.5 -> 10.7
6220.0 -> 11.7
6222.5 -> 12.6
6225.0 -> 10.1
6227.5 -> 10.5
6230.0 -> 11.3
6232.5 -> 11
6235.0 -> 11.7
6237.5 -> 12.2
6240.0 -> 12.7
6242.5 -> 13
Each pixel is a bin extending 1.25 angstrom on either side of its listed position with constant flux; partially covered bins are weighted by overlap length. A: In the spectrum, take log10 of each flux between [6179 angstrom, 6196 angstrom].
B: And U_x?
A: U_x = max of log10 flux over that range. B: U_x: 1.21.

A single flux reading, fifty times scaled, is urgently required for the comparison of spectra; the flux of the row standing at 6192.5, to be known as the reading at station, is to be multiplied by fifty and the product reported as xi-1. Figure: 565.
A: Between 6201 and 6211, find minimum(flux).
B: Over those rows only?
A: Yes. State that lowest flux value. 13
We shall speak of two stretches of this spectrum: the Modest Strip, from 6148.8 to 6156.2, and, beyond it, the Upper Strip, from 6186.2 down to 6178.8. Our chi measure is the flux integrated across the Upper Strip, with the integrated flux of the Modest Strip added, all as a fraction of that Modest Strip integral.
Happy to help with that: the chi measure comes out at 1.78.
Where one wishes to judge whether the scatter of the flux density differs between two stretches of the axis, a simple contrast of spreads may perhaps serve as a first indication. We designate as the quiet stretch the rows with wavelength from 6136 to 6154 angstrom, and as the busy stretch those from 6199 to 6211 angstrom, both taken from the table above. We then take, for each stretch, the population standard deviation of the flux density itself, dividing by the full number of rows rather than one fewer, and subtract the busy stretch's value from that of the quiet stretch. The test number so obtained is -0.3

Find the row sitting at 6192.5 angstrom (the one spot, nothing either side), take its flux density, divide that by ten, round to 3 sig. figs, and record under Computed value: 1.13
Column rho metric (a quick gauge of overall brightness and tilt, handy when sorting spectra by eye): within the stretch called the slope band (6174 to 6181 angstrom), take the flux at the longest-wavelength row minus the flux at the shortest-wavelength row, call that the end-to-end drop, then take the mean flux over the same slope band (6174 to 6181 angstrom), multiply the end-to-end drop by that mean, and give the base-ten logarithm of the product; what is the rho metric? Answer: 1.35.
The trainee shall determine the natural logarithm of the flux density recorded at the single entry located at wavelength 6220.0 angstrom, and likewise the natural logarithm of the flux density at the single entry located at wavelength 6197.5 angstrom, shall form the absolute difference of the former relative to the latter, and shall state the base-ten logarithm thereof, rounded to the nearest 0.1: -1.2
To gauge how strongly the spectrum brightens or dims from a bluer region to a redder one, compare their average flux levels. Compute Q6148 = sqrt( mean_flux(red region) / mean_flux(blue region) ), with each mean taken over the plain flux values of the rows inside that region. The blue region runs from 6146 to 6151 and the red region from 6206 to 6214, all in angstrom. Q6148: 0.86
